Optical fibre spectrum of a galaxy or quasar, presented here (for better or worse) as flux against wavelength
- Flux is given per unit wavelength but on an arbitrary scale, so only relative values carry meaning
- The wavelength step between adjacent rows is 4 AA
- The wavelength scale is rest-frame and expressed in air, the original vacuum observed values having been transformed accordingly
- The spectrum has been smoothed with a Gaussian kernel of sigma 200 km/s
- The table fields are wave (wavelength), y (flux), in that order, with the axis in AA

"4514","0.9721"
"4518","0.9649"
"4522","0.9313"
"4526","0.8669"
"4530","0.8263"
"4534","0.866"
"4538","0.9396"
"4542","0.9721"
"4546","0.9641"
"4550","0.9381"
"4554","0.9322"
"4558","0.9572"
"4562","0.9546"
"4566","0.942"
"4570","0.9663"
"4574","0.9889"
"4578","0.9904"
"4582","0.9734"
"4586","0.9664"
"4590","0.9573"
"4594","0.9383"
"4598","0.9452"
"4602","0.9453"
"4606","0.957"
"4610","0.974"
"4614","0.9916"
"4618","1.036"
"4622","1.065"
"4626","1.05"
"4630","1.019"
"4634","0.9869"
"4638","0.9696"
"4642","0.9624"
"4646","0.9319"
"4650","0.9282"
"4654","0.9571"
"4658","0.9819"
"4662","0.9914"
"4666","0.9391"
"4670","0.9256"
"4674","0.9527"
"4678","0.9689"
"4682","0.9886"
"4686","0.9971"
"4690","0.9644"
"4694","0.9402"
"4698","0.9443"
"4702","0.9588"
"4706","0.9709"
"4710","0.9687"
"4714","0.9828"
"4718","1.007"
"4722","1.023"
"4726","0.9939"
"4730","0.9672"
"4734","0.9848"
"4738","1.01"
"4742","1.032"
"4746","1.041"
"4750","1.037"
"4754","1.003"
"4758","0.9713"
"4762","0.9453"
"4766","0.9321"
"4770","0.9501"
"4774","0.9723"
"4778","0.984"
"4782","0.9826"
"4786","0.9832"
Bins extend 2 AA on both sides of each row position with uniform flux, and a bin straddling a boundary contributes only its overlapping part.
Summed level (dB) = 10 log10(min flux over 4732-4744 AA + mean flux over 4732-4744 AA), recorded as 3.00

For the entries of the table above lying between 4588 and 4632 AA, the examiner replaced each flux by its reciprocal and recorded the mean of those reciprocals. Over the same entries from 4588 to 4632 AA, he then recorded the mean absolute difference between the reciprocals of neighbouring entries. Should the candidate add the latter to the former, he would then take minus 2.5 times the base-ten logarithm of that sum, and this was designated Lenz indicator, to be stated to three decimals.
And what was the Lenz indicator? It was -0.034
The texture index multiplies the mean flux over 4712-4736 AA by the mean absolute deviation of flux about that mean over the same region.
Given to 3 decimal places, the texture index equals 0.015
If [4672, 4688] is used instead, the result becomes 0.016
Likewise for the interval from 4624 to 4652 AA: 0.034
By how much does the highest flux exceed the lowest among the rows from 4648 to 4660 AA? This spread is 0.054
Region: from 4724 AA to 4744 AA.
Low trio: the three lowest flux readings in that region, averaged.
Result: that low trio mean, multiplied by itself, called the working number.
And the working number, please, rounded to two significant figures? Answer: 0.96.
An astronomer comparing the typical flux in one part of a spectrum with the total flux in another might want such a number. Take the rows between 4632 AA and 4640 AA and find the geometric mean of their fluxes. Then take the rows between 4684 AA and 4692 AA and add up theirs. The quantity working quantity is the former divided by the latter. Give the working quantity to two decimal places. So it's 0.50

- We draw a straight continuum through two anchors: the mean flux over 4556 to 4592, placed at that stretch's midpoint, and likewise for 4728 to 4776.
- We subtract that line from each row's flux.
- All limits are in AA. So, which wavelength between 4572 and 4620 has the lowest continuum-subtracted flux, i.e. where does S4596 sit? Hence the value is 4594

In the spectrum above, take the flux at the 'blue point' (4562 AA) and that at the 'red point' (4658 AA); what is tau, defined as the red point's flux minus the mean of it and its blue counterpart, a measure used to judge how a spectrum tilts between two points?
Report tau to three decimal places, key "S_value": 0.014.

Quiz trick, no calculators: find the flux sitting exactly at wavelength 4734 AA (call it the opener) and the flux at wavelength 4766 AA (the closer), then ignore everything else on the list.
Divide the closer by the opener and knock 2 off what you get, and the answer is -1.05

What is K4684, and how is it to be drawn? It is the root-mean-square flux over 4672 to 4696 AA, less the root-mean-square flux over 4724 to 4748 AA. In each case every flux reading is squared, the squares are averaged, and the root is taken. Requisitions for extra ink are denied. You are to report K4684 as -0.036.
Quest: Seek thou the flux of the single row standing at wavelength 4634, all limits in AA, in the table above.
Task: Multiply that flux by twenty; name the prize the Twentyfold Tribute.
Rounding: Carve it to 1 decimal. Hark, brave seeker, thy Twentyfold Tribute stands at 19.7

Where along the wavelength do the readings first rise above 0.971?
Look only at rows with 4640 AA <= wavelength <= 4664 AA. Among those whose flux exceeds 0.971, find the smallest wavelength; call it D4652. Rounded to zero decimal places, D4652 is 4658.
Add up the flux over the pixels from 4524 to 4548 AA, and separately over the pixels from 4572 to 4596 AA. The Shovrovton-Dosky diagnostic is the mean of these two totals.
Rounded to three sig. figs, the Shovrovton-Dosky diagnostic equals 5.62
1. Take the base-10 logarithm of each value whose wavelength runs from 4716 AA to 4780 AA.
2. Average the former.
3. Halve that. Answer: -0.002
